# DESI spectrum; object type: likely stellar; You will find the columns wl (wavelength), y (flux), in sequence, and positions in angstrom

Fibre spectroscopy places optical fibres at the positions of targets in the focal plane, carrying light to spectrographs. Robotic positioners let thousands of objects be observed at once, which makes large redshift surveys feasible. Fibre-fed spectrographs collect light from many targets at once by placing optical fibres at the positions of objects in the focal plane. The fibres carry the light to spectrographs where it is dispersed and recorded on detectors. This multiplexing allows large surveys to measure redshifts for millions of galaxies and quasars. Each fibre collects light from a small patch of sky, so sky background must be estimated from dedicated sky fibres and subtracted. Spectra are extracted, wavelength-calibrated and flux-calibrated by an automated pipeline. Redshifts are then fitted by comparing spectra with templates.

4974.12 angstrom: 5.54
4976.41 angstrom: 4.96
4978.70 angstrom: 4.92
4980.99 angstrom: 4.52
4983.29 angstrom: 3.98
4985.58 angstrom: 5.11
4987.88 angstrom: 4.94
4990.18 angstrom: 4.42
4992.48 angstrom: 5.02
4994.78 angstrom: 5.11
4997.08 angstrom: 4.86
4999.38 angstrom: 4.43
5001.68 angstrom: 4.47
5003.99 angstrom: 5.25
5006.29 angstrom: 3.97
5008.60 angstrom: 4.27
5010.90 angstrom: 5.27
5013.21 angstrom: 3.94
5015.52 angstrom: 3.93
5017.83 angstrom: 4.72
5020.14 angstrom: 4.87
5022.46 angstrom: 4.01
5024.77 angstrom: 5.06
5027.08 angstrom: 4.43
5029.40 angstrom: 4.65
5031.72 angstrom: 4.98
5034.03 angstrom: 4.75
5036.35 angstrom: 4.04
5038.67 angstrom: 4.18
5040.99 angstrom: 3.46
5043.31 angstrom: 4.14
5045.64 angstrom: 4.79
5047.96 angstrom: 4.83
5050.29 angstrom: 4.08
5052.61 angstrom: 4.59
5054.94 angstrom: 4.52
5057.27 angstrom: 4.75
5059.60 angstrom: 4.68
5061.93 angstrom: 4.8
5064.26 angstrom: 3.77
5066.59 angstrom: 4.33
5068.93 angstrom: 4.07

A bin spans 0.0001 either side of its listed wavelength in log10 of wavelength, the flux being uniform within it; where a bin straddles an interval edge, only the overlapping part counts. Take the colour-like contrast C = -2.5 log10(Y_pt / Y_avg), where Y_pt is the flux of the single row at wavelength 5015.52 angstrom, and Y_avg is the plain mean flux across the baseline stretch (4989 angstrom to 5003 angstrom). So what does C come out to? 0.20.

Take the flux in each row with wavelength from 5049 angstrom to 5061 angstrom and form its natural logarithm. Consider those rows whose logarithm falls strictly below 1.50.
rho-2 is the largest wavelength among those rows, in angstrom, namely 5050.29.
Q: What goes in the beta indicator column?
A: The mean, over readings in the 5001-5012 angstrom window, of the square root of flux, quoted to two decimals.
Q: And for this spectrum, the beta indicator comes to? 2.15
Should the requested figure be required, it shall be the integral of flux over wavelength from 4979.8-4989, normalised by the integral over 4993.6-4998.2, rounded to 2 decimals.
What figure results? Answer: 1.86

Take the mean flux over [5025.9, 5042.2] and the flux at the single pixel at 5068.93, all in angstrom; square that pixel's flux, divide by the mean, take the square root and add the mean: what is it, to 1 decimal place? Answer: 6.3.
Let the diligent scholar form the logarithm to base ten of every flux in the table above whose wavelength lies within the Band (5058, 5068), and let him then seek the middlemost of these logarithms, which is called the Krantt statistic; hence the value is 0.653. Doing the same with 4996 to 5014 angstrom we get 0.648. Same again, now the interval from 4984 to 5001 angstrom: 0.694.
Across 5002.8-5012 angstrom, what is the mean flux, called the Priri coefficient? 4.69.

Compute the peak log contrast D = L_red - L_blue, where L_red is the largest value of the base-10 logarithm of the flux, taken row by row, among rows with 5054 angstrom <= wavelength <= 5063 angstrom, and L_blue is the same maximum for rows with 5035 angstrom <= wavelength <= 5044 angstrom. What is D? 0.060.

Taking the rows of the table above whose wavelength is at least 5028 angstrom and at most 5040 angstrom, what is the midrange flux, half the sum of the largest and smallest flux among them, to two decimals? 4.51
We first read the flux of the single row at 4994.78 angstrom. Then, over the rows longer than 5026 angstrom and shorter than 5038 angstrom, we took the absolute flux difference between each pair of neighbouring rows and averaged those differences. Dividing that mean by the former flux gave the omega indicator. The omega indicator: 0.073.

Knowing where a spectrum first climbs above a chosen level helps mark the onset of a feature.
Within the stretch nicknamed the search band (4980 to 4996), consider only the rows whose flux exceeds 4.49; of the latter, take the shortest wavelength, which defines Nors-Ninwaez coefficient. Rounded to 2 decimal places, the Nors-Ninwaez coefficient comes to 4980.99 angstrom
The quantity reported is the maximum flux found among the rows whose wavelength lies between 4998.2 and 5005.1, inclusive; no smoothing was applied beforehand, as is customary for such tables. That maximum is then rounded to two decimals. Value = 5.25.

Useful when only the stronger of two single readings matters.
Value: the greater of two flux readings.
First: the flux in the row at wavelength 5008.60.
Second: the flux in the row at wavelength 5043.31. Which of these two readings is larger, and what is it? 4.3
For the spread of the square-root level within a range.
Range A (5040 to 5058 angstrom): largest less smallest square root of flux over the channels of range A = 0.34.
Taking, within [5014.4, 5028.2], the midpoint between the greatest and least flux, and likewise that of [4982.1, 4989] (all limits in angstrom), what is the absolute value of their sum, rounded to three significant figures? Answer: 9.04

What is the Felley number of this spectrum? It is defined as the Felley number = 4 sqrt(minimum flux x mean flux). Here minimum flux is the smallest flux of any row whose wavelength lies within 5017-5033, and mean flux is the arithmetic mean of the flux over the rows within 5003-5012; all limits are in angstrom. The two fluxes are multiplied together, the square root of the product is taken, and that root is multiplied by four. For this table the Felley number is 17.3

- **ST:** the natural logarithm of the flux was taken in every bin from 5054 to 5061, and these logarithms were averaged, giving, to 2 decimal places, 1.54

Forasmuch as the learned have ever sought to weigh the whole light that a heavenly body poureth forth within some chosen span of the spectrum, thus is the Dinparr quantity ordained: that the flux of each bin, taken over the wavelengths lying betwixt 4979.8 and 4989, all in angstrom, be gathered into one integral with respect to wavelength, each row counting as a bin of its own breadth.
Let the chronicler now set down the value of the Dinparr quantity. 43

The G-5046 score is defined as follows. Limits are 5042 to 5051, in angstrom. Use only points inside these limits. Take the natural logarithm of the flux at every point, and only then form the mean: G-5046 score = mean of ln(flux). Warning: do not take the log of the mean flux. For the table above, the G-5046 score 1.49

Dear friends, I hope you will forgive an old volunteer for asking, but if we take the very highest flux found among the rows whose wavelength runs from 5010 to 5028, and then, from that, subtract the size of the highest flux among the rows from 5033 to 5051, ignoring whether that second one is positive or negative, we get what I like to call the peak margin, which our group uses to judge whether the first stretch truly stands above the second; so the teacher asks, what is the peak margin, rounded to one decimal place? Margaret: 0.4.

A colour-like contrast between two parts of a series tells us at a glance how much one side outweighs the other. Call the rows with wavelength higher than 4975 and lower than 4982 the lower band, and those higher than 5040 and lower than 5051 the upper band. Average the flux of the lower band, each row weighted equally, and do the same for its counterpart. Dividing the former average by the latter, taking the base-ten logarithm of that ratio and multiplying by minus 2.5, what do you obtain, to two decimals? -0.13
